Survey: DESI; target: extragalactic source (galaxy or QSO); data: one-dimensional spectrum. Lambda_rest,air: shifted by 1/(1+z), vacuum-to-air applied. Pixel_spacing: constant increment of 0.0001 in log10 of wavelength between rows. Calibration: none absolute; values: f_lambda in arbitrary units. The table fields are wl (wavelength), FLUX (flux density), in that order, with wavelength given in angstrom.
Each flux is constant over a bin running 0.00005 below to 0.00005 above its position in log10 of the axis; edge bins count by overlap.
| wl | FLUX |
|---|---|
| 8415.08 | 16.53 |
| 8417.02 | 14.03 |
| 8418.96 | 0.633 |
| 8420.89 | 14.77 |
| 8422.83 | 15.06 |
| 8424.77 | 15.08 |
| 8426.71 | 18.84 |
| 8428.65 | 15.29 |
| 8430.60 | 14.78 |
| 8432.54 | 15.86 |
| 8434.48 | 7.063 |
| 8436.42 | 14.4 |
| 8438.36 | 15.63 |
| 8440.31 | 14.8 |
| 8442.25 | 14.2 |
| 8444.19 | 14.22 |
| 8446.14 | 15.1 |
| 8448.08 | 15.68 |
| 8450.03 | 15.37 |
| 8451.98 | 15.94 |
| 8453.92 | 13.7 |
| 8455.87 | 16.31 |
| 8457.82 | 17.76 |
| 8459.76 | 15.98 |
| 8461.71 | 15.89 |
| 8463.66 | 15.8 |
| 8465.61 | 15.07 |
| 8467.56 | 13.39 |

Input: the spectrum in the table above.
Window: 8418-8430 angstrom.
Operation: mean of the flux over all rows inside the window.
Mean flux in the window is 13.3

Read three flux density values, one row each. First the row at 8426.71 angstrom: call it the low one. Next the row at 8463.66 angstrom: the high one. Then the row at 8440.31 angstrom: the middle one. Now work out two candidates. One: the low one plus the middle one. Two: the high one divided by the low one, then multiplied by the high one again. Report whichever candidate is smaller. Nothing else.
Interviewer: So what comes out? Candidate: 13.3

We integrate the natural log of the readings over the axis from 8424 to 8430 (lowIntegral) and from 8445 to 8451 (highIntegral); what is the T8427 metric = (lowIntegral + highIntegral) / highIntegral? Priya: 2.02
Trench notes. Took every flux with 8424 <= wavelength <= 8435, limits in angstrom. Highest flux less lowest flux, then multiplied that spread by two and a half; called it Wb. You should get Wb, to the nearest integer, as 29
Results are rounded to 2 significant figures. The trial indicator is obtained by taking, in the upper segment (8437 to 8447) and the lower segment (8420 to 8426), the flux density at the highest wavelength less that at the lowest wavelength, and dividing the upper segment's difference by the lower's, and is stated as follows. -1.7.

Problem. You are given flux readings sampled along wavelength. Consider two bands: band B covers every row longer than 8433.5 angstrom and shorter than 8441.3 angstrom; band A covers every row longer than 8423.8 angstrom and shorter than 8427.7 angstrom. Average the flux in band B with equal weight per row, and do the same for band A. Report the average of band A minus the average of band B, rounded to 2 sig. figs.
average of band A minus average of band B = 4.0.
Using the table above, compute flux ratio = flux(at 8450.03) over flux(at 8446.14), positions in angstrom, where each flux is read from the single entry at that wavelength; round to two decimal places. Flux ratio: 1.02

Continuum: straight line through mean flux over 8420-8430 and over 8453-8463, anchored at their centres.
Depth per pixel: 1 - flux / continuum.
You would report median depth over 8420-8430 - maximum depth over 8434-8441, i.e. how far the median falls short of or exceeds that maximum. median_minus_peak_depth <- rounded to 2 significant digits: -0.51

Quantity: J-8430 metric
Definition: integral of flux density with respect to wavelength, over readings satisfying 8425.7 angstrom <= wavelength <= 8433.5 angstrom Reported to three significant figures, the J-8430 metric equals 126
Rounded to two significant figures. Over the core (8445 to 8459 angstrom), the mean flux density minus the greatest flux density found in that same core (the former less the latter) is -2.1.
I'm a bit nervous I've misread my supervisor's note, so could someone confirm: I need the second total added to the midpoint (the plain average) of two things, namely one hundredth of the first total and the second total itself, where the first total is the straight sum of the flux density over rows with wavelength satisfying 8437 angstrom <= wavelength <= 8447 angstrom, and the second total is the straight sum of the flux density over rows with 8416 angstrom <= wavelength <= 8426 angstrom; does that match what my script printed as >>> 90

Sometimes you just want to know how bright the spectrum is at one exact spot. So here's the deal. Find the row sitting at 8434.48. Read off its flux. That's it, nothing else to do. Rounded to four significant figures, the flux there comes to 7.063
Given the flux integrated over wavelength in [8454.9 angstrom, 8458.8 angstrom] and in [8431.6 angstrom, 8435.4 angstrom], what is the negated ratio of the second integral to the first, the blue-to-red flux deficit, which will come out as -0.7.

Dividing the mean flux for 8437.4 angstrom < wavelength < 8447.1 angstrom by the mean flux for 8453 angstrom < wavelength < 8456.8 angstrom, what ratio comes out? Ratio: 0.99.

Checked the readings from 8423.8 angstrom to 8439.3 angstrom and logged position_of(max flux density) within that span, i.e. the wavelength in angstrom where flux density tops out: 8426.71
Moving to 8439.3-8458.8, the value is 8457.82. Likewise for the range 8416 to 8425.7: 8424.77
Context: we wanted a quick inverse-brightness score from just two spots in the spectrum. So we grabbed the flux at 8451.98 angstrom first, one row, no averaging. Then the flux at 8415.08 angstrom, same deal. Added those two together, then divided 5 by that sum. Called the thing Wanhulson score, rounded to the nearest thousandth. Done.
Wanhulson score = 0.154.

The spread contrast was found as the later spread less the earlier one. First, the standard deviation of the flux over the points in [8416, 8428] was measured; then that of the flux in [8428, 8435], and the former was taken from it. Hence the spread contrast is -2.2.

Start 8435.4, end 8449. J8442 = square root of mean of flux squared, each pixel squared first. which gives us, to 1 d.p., 14.9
